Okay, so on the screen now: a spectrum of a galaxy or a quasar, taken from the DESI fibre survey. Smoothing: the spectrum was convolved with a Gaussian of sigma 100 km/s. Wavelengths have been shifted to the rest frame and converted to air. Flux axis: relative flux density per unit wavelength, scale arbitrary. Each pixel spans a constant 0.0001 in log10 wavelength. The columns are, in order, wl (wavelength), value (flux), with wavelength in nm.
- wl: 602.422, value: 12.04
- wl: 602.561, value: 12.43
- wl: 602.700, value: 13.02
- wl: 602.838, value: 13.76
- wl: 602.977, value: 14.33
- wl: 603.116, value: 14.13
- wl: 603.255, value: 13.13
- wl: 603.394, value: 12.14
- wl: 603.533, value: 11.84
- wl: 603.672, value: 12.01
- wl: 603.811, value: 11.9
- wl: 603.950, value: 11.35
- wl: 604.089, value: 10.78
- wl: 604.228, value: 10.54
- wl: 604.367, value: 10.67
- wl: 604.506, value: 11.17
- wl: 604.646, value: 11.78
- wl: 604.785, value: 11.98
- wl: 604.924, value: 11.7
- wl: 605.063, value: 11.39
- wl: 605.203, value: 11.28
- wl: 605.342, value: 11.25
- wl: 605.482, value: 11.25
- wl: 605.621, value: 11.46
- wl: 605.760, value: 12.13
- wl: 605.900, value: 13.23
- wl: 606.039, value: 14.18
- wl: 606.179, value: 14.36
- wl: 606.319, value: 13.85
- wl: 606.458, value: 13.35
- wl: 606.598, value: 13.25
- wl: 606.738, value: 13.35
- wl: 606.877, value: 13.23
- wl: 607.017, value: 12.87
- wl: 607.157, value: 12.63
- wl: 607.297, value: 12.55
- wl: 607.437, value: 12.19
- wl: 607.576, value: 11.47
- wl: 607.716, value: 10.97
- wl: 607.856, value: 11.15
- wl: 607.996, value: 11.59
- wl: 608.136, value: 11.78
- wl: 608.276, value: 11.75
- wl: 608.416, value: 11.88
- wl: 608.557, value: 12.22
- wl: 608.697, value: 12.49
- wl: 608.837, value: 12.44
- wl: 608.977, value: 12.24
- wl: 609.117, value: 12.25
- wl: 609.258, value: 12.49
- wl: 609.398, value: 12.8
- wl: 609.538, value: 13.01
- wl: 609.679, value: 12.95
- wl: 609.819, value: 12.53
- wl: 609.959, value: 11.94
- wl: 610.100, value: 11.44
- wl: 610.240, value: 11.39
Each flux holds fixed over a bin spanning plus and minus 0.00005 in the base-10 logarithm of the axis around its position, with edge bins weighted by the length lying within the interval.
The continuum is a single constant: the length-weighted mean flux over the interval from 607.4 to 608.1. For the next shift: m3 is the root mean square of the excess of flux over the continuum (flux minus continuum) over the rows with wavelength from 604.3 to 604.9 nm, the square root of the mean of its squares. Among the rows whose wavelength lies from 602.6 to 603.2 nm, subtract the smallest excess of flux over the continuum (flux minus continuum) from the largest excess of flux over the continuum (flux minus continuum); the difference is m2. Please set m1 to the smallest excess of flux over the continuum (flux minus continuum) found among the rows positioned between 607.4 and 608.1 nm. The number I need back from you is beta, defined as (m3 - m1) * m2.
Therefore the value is 1.33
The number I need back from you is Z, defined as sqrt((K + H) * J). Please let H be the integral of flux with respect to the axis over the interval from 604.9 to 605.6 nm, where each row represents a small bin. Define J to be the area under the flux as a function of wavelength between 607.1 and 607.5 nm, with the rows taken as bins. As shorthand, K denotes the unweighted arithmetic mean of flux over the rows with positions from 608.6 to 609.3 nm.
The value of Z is 10.1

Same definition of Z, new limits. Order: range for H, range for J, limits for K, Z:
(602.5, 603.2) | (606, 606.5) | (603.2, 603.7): 12.3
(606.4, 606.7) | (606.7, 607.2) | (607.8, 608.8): 10.2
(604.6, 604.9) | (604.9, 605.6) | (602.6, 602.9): 11.6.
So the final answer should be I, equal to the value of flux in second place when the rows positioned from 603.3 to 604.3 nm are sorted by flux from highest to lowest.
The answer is 12.01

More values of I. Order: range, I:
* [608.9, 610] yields 12.95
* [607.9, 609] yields 12.44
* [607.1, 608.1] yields 12.55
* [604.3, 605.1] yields 11.78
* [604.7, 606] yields 12.13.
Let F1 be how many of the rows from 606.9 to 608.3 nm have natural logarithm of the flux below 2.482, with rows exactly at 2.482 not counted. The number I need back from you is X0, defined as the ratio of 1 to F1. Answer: 0.17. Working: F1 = 6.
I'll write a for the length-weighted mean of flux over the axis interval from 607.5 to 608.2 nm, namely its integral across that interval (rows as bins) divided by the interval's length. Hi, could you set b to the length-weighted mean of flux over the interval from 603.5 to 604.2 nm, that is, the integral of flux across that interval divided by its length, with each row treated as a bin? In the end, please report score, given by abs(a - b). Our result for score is 0.1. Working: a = 11.4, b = 11.5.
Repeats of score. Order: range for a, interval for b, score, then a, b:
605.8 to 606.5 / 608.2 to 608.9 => 1.6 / 13.7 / 12.1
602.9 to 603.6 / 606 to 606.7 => 0.6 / 13.1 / 13.7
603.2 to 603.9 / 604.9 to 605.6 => 0.8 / 12.2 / 11.4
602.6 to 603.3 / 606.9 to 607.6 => 1.2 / 13.6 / 12.5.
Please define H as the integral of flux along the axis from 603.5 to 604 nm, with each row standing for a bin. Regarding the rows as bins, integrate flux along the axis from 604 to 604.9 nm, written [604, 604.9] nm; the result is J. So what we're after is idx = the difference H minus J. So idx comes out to -4.2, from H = 5.9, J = 10.1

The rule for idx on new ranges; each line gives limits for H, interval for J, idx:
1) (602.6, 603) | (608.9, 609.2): 1.7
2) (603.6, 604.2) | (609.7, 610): 3.1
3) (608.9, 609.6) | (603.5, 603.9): 4.0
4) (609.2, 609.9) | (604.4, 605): 2.0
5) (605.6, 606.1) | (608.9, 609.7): -3.6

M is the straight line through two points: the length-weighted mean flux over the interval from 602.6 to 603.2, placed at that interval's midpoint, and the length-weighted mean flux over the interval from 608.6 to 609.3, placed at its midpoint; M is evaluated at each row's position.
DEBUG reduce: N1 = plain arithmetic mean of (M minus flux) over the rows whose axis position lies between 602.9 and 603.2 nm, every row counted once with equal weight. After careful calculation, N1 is -0.5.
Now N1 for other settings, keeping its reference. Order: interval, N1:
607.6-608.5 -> 1.0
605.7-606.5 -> -0.5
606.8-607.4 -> 0.0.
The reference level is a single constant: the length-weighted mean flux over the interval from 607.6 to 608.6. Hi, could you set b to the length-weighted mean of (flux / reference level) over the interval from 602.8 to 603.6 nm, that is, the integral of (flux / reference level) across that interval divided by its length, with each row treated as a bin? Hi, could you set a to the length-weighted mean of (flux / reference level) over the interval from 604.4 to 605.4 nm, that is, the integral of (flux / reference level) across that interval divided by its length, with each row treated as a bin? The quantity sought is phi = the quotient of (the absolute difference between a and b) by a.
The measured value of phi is 0.150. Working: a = 0.99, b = 1.14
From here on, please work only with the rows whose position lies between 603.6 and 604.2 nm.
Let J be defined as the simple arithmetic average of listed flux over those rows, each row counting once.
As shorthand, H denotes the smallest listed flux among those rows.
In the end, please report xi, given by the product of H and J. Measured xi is 124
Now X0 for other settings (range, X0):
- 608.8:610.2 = 0.50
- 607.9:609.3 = 0.25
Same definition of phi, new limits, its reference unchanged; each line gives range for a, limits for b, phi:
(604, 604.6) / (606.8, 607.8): 0.132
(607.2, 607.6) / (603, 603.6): 0.060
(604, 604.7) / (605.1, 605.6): 0.027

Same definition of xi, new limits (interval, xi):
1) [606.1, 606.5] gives 185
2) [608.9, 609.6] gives 154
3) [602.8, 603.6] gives 157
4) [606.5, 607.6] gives 146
